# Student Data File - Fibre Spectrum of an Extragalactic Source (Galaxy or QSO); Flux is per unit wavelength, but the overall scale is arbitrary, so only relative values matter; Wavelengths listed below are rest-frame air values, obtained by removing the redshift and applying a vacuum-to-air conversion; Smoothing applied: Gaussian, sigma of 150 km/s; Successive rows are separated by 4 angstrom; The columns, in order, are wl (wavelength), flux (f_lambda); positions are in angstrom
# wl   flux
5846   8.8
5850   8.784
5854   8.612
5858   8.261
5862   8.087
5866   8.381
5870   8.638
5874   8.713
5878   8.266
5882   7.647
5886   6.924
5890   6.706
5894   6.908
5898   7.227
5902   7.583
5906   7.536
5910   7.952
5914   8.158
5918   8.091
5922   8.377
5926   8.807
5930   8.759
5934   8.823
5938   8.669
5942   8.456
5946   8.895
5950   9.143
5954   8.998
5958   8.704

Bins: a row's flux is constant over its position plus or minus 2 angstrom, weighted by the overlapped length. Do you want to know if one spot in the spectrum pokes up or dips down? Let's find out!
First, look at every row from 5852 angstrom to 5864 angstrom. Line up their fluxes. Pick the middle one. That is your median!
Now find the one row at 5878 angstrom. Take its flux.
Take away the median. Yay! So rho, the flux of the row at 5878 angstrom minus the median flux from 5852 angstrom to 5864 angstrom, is 0.0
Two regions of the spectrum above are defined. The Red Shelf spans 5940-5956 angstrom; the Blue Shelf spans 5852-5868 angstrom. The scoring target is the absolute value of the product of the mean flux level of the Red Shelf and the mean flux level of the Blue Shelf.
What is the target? 74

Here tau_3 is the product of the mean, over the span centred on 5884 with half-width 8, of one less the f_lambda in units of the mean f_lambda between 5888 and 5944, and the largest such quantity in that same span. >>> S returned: 0.013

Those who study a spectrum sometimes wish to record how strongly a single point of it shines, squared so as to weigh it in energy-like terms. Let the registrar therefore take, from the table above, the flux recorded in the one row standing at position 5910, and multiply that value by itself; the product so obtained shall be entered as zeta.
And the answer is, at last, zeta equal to 63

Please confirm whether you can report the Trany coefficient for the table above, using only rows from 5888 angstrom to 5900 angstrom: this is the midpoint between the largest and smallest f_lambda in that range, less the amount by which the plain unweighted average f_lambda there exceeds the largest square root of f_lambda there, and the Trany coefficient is 2.71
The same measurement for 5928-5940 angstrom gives 2.97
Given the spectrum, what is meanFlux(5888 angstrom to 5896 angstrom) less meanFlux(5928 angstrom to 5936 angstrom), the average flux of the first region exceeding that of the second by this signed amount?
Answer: -1.98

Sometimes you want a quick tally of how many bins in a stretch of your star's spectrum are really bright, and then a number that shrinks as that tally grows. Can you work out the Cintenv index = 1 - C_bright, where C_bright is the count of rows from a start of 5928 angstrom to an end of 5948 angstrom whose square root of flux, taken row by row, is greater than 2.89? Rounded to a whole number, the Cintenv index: -4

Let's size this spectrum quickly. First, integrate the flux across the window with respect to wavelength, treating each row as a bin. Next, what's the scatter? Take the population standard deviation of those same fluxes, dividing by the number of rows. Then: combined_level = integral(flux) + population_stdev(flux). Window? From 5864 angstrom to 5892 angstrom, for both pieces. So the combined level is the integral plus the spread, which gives 222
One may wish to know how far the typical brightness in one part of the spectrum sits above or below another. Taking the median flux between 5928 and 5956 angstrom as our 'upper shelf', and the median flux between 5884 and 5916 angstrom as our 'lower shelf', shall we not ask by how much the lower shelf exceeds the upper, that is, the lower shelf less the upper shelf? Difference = -1.4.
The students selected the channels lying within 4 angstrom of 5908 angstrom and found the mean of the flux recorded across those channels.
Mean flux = 7.7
